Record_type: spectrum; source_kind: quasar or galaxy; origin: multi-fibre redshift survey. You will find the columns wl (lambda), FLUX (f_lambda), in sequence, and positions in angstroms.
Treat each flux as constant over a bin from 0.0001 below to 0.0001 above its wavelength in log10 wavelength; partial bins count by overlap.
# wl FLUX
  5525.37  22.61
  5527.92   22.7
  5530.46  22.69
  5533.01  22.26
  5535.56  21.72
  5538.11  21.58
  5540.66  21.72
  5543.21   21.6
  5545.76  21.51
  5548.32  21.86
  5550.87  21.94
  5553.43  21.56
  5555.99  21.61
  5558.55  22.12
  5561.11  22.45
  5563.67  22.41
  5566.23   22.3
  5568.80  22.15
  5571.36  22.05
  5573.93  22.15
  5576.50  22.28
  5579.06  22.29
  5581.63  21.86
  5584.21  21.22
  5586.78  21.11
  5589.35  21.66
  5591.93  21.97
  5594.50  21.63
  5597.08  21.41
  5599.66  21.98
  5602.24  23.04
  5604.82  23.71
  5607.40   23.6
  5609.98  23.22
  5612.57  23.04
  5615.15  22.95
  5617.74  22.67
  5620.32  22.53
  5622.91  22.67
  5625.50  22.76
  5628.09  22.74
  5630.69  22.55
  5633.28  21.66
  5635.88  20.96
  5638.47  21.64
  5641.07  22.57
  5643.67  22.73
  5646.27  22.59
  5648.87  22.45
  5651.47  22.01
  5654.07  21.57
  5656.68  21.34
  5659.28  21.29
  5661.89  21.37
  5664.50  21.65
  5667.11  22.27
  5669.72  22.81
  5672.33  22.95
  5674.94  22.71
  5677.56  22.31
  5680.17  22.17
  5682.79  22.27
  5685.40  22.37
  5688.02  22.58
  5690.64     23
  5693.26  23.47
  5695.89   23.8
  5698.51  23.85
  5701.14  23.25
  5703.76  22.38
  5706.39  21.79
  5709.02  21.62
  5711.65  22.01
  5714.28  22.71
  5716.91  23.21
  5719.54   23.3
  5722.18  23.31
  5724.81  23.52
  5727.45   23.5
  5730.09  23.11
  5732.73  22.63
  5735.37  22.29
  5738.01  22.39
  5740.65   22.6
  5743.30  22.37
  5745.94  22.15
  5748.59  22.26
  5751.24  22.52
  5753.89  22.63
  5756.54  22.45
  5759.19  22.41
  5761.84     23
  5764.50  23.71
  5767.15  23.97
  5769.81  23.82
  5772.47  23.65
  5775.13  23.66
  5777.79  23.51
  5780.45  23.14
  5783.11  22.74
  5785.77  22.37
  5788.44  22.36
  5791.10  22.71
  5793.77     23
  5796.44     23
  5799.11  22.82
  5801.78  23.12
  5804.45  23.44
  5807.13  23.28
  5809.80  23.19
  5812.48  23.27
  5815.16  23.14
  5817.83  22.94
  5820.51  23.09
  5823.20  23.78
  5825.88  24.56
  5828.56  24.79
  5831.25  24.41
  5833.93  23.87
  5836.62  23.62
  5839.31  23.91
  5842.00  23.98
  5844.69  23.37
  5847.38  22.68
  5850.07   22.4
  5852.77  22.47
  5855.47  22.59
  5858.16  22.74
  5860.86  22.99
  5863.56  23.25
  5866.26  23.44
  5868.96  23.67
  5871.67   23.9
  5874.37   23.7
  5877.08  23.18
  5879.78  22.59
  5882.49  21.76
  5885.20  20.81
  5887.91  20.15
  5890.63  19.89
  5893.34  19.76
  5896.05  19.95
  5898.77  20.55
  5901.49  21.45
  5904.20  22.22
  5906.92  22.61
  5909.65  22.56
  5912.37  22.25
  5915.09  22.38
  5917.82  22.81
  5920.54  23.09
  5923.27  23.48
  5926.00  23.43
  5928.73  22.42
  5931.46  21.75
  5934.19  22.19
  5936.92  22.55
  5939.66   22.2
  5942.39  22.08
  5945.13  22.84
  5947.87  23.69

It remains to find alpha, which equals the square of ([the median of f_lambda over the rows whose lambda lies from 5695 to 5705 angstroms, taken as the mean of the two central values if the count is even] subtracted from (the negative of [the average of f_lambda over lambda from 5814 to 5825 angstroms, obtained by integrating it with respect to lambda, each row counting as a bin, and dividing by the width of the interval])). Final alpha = 2192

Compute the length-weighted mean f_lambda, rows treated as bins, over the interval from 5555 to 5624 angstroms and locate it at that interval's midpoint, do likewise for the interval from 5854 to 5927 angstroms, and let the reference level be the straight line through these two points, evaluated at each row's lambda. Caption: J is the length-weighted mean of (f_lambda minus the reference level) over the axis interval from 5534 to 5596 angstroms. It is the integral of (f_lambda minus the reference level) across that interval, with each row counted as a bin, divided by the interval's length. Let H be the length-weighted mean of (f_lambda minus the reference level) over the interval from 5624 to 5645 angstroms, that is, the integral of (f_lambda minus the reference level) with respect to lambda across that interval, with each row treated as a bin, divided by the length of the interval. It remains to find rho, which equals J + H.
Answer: -0.5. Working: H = -0.1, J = -0.4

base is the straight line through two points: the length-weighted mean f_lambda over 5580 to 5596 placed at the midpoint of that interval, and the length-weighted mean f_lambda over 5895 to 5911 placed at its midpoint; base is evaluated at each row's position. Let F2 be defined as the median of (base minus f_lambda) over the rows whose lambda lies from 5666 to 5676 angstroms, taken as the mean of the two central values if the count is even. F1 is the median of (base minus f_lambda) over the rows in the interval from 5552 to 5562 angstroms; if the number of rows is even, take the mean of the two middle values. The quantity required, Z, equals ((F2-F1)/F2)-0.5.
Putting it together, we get 0.3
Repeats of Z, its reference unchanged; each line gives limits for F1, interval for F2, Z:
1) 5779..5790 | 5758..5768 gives 0.0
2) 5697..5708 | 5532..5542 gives -8.4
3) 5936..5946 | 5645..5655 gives -0.7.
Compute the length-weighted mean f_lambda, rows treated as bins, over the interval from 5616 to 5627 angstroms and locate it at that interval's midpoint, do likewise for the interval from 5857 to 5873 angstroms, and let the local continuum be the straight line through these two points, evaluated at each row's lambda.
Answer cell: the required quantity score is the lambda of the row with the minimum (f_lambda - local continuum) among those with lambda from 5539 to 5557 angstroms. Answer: 5545.76 angstroms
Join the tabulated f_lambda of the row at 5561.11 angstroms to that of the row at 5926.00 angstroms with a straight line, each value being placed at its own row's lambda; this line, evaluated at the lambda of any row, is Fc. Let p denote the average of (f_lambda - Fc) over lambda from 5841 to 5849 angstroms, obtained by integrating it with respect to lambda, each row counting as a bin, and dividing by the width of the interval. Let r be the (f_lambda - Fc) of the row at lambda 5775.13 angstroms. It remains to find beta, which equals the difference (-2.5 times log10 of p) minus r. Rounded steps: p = 0.07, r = 0.6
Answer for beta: 2.2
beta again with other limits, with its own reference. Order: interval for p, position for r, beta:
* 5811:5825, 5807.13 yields 1.9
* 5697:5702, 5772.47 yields -0.3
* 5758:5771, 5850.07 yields 1.8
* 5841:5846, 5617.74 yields 0.8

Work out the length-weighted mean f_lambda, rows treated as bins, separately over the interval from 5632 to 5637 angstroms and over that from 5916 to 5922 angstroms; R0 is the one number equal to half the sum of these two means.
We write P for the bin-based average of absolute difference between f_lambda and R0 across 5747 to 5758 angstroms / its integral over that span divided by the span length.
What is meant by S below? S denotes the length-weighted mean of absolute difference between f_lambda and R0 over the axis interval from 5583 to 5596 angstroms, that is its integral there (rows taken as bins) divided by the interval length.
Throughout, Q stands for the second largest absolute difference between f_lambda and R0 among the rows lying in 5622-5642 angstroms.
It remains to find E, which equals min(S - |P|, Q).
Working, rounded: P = 0.4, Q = 0.7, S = 0.6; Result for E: 0.2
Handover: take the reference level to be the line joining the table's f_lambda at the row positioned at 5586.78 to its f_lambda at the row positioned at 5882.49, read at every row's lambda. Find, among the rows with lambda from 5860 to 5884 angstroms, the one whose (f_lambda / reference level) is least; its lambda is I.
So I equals 5882.49 angstroms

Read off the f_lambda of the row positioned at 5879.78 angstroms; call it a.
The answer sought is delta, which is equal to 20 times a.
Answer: 452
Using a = 22.59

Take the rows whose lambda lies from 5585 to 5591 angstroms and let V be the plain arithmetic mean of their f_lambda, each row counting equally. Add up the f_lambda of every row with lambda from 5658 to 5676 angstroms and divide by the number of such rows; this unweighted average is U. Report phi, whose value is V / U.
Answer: 0.97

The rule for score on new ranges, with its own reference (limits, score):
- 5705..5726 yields 5709.02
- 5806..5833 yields 5817.83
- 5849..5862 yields 5850.07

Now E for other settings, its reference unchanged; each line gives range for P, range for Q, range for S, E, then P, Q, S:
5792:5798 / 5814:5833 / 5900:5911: -0.4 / 0.9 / 2.5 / 0.4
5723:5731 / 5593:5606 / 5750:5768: -0.5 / 1.3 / 0.9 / 0.8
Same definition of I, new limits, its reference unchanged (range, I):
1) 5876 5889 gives 5887.91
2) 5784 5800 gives 5788.44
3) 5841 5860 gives 5850.07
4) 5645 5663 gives 5659.28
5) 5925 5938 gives 5931.46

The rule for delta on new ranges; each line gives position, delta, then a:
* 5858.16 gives 455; 22.74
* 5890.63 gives 398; 19.89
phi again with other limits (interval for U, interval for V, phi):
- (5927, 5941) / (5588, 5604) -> 0.99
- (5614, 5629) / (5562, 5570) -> 0.98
